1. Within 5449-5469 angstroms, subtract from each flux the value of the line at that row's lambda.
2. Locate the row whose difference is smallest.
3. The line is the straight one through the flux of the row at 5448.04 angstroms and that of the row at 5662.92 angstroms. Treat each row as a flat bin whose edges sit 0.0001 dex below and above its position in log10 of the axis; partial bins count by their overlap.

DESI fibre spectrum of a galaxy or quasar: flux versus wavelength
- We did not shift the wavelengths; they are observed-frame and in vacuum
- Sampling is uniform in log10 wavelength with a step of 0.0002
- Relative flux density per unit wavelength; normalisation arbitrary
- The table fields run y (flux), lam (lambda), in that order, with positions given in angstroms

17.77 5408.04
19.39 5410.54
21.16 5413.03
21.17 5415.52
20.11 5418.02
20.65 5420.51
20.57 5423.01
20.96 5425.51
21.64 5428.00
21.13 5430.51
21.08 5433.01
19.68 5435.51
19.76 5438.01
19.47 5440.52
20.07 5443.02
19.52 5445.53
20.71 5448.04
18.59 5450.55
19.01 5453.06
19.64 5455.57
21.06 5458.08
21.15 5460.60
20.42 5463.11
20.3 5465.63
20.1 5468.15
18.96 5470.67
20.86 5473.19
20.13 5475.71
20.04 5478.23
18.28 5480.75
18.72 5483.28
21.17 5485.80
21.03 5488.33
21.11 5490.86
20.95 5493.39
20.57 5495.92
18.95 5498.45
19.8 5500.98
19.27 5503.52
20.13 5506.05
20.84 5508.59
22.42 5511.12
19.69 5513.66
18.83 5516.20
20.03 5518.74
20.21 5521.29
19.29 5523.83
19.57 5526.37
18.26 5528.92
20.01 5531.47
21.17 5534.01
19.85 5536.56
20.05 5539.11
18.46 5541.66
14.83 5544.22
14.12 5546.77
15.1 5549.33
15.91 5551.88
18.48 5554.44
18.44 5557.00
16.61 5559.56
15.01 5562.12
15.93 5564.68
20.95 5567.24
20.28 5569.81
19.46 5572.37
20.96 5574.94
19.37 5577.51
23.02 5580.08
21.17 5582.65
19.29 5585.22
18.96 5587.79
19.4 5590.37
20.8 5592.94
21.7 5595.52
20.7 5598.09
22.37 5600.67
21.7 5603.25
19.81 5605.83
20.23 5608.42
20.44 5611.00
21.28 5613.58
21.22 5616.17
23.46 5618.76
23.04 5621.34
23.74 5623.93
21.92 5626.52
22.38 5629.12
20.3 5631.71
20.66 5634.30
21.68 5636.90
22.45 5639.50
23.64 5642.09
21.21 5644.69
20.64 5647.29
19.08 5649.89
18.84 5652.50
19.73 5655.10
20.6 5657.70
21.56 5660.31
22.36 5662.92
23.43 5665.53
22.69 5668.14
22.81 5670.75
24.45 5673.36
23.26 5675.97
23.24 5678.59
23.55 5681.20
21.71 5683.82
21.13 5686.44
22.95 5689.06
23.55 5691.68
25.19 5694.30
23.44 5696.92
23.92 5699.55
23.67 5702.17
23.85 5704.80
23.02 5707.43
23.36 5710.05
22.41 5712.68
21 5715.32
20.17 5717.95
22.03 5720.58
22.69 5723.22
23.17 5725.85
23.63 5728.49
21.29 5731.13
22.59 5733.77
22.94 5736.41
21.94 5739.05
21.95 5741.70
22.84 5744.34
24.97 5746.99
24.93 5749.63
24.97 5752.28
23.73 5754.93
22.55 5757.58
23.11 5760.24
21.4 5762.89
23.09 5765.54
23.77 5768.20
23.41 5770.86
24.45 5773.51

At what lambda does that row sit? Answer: 5450.55 angstroms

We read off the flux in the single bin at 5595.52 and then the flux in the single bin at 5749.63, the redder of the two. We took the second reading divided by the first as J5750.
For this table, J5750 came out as 1.15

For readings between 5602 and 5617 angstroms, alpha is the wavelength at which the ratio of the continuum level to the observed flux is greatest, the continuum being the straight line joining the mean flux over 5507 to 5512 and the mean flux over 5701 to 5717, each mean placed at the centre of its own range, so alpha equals 5605.83 angstroms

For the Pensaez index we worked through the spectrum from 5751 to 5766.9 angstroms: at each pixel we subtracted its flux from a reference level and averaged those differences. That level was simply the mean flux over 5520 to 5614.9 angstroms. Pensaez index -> -3.9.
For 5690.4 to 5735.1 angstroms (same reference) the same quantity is -3.6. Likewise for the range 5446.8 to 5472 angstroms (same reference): -0.7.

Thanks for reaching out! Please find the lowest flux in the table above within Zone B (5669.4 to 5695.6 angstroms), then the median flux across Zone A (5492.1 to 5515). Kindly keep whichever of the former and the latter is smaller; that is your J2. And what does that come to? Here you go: 20.1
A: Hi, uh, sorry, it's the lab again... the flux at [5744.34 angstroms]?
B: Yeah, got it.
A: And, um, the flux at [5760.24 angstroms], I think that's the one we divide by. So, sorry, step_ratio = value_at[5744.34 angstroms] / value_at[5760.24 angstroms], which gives 0.99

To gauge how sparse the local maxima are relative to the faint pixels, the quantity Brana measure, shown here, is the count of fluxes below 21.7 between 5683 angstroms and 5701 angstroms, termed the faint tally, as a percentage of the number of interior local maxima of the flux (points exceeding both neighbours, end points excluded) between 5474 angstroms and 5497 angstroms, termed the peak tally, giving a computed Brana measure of 50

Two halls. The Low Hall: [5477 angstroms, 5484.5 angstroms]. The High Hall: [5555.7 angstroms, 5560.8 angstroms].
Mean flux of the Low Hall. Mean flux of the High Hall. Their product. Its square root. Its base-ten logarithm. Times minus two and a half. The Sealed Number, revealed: -3.15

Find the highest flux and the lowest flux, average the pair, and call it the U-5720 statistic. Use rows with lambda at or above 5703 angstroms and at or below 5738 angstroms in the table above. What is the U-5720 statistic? 22.0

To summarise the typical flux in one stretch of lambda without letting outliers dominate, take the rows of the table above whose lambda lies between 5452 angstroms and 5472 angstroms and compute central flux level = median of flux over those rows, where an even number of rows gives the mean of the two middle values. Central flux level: 20.2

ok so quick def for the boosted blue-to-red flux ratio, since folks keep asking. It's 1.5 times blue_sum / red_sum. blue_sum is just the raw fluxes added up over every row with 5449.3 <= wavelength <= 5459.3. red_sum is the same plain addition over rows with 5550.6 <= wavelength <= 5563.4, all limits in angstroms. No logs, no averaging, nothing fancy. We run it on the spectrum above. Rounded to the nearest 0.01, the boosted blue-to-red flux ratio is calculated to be 1.39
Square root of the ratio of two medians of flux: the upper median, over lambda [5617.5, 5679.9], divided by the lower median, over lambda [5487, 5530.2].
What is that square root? 1.06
